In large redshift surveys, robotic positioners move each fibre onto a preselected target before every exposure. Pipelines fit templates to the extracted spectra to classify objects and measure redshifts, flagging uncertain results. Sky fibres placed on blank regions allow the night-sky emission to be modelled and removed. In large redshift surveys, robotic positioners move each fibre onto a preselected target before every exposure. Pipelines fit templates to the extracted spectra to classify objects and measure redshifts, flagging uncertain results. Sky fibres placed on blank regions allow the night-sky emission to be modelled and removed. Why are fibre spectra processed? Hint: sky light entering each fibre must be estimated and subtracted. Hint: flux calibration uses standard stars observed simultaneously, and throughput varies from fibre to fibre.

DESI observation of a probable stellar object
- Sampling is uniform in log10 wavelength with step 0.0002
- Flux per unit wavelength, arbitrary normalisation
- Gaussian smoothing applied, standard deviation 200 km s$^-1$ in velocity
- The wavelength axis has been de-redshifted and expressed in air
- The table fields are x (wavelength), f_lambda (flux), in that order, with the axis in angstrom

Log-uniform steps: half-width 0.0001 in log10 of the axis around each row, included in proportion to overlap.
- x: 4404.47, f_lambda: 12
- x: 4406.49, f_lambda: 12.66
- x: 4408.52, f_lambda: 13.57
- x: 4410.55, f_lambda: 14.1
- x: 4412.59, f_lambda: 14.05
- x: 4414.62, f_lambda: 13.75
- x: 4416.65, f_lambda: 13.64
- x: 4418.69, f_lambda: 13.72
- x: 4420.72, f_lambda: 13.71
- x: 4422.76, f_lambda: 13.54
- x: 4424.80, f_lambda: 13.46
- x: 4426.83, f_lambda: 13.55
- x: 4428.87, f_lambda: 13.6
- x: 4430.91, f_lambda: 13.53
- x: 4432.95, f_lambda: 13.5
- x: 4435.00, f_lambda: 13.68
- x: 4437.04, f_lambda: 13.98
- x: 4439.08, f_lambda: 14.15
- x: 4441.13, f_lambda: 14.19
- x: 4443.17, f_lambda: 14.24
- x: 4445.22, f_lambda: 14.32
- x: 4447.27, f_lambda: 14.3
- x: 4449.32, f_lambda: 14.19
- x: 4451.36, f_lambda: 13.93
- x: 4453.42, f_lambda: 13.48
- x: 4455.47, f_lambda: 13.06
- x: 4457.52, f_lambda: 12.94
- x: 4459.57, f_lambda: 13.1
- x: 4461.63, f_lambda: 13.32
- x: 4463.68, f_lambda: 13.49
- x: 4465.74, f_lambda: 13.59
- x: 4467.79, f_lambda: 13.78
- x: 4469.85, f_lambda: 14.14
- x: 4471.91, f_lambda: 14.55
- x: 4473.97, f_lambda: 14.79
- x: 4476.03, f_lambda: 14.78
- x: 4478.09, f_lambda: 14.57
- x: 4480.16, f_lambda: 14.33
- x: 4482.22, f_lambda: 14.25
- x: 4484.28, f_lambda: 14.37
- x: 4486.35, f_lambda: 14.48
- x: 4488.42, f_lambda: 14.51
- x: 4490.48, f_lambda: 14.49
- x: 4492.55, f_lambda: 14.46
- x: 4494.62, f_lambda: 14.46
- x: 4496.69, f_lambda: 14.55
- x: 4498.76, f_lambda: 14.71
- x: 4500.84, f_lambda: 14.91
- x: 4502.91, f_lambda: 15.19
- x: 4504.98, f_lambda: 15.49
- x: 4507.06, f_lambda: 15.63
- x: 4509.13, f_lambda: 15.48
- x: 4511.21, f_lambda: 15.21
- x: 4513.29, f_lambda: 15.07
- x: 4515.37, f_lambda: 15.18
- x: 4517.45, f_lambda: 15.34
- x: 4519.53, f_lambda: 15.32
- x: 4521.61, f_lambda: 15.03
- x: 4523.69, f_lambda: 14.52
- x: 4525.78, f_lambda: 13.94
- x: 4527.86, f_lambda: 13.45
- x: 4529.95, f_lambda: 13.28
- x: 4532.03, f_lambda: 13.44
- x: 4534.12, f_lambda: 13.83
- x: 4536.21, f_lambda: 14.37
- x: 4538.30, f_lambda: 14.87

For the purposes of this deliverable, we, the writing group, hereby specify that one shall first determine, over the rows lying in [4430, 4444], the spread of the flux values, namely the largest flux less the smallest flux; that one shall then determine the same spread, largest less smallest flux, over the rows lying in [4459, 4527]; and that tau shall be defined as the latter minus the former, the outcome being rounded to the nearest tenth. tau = 1.8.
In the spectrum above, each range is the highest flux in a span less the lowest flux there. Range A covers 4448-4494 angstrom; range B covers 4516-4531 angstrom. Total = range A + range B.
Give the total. 3.9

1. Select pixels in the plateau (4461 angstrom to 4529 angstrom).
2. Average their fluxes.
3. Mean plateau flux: 14.59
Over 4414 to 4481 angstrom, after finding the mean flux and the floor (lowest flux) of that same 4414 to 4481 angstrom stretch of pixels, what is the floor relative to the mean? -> 0.93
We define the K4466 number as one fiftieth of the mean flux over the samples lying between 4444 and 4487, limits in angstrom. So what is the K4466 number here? 0.280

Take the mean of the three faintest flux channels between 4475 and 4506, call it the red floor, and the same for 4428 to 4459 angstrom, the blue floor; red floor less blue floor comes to 1.2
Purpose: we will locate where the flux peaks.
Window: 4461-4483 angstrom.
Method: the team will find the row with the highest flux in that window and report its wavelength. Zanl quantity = 4473.97 angstrom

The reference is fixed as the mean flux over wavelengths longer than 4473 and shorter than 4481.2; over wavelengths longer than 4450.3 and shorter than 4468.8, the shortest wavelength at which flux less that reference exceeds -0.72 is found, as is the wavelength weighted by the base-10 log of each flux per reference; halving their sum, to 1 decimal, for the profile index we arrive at 4455.4 angstrom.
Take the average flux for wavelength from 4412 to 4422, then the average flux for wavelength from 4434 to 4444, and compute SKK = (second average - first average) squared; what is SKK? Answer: 0.1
